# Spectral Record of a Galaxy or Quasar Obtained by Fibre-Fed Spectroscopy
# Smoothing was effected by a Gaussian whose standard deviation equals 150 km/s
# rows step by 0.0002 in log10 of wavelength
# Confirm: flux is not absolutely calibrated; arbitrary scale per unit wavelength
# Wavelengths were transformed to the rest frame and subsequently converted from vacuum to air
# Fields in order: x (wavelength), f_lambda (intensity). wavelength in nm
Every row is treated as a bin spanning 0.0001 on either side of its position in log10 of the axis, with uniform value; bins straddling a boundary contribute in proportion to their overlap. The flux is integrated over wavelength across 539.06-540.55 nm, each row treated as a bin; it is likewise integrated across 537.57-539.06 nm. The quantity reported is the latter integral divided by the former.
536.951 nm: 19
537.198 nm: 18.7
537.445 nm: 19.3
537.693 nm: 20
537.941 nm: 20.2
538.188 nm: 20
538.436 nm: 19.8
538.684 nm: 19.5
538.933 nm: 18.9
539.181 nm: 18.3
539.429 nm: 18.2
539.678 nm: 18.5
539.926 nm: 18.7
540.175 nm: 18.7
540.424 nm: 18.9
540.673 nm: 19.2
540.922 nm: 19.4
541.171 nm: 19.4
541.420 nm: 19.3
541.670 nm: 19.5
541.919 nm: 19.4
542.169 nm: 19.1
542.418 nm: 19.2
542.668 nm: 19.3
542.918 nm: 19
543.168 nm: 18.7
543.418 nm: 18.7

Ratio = 1.06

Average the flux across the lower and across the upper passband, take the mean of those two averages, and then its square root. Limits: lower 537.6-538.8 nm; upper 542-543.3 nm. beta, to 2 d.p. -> 4.41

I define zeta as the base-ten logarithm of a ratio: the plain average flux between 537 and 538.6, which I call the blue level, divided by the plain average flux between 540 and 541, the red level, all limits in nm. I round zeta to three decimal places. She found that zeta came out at 0.014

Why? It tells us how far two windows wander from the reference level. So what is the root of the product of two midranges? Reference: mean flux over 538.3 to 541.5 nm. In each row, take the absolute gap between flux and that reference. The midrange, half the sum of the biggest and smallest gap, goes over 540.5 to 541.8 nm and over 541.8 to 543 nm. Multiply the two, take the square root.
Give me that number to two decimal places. 0.28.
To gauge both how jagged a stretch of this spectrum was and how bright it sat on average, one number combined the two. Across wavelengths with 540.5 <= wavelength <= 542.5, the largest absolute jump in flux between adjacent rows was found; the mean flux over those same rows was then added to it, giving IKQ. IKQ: 19.6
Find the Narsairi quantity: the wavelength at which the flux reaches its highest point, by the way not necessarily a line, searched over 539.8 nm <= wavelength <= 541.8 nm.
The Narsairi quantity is 541.670 nm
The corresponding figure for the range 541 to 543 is 541.670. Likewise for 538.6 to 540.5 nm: 538.684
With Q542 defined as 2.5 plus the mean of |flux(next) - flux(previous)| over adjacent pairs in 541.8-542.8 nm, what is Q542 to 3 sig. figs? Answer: 2.67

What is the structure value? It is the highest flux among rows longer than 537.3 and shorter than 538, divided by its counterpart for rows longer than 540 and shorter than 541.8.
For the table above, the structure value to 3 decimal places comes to 1.036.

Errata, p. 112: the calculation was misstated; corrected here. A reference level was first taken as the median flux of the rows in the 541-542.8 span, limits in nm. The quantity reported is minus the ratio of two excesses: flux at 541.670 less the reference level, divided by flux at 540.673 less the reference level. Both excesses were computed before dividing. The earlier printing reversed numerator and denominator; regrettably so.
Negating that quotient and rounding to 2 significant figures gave 2.0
